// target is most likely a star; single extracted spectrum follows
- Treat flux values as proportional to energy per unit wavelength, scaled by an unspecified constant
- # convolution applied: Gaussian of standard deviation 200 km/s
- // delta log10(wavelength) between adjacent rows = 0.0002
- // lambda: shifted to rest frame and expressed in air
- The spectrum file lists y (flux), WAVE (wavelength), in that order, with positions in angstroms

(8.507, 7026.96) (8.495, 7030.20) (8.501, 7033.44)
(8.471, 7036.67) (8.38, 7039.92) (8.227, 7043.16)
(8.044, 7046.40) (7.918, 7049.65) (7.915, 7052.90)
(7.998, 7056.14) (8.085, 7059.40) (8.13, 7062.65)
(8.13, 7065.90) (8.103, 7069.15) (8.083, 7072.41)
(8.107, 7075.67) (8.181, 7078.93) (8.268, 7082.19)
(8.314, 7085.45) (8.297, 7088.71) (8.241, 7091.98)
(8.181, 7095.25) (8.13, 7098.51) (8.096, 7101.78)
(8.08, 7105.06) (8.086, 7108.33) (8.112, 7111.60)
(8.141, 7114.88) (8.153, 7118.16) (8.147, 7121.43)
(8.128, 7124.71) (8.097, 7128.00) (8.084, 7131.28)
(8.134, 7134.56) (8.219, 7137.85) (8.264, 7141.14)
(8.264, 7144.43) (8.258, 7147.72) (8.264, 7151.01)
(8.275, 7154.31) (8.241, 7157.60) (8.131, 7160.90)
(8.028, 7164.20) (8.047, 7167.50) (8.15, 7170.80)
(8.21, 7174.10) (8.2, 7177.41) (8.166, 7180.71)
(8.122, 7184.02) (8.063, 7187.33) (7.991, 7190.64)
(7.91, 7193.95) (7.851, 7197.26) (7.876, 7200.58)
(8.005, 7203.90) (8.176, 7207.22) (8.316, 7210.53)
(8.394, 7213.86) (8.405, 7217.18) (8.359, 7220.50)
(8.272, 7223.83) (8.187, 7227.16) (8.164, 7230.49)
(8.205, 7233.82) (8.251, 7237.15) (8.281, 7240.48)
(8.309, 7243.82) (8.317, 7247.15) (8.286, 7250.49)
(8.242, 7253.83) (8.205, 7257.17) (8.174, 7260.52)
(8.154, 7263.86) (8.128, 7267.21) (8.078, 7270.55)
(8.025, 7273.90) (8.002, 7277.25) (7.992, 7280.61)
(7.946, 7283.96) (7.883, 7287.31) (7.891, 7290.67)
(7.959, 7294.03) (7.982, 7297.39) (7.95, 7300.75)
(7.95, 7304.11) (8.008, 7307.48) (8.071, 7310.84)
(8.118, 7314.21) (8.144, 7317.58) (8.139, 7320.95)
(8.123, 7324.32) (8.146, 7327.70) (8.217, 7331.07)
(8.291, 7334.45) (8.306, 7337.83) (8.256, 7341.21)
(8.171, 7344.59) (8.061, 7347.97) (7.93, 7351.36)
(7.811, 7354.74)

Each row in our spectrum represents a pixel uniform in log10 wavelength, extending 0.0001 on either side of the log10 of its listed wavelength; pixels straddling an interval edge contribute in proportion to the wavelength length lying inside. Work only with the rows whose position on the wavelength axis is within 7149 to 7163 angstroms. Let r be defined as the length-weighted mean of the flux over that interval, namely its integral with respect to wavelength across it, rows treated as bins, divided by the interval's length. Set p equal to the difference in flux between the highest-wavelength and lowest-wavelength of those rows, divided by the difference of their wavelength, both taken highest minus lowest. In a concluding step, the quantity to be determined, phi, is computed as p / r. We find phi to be -0.002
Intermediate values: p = -0.013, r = 8.22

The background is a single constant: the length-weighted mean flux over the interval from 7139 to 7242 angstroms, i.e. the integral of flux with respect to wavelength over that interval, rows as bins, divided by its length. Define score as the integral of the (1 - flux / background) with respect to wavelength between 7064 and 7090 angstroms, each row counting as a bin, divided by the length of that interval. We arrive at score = -0.0014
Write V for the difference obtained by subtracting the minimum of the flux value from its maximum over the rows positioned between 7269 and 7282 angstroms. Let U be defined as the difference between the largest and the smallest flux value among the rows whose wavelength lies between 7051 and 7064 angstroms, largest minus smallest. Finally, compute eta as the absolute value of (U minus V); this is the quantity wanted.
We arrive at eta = 0.129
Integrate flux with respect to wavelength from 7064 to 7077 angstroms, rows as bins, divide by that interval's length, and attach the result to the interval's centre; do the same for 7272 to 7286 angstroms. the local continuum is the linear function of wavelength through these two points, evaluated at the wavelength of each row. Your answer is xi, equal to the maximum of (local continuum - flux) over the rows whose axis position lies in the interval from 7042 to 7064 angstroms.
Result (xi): 0.20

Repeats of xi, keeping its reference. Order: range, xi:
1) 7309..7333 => -0.10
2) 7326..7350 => -0.11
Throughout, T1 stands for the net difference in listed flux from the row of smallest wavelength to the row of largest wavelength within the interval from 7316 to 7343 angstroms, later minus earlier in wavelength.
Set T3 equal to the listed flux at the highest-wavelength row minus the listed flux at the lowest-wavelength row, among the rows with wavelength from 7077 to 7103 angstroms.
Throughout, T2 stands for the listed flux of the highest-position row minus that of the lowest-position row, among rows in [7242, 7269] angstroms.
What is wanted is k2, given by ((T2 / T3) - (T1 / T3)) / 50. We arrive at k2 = 0.07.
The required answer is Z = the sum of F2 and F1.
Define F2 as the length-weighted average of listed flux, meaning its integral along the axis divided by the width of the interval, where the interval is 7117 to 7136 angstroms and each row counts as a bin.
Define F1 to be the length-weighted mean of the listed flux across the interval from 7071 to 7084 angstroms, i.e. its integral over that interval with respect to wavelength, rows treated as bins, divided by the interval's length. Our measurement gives 16.29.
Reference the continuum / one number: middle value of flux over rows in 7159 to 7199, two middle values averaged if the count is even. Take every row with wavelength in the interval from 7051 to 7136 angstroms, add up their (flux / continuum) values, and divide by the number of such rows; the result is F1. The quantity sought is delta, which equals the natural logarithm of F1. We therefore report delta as 0.005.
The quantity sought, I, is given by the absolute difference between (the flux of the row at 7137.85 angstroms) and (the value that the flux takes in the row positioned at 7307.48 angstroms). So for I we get 0.21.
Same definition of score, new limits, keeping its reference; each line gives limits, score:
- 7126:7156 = -0.0041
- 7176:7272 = -0.0005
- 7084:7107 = -0.0021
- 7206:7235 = -0.0130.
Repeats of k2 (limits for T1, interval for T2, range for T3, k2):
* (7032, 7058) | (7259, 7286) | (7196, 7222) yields 0.01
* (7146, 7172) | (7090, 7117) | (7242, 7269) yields 0.00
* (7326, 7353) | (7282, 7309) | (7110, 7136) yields 0.25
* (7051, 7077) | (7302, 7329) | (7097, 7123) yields 0.00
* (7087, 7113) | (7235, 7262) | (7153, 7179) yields -0.03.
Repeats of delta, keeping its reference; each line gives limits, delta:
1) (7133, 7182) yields 0.012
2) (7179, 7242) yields 0.008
